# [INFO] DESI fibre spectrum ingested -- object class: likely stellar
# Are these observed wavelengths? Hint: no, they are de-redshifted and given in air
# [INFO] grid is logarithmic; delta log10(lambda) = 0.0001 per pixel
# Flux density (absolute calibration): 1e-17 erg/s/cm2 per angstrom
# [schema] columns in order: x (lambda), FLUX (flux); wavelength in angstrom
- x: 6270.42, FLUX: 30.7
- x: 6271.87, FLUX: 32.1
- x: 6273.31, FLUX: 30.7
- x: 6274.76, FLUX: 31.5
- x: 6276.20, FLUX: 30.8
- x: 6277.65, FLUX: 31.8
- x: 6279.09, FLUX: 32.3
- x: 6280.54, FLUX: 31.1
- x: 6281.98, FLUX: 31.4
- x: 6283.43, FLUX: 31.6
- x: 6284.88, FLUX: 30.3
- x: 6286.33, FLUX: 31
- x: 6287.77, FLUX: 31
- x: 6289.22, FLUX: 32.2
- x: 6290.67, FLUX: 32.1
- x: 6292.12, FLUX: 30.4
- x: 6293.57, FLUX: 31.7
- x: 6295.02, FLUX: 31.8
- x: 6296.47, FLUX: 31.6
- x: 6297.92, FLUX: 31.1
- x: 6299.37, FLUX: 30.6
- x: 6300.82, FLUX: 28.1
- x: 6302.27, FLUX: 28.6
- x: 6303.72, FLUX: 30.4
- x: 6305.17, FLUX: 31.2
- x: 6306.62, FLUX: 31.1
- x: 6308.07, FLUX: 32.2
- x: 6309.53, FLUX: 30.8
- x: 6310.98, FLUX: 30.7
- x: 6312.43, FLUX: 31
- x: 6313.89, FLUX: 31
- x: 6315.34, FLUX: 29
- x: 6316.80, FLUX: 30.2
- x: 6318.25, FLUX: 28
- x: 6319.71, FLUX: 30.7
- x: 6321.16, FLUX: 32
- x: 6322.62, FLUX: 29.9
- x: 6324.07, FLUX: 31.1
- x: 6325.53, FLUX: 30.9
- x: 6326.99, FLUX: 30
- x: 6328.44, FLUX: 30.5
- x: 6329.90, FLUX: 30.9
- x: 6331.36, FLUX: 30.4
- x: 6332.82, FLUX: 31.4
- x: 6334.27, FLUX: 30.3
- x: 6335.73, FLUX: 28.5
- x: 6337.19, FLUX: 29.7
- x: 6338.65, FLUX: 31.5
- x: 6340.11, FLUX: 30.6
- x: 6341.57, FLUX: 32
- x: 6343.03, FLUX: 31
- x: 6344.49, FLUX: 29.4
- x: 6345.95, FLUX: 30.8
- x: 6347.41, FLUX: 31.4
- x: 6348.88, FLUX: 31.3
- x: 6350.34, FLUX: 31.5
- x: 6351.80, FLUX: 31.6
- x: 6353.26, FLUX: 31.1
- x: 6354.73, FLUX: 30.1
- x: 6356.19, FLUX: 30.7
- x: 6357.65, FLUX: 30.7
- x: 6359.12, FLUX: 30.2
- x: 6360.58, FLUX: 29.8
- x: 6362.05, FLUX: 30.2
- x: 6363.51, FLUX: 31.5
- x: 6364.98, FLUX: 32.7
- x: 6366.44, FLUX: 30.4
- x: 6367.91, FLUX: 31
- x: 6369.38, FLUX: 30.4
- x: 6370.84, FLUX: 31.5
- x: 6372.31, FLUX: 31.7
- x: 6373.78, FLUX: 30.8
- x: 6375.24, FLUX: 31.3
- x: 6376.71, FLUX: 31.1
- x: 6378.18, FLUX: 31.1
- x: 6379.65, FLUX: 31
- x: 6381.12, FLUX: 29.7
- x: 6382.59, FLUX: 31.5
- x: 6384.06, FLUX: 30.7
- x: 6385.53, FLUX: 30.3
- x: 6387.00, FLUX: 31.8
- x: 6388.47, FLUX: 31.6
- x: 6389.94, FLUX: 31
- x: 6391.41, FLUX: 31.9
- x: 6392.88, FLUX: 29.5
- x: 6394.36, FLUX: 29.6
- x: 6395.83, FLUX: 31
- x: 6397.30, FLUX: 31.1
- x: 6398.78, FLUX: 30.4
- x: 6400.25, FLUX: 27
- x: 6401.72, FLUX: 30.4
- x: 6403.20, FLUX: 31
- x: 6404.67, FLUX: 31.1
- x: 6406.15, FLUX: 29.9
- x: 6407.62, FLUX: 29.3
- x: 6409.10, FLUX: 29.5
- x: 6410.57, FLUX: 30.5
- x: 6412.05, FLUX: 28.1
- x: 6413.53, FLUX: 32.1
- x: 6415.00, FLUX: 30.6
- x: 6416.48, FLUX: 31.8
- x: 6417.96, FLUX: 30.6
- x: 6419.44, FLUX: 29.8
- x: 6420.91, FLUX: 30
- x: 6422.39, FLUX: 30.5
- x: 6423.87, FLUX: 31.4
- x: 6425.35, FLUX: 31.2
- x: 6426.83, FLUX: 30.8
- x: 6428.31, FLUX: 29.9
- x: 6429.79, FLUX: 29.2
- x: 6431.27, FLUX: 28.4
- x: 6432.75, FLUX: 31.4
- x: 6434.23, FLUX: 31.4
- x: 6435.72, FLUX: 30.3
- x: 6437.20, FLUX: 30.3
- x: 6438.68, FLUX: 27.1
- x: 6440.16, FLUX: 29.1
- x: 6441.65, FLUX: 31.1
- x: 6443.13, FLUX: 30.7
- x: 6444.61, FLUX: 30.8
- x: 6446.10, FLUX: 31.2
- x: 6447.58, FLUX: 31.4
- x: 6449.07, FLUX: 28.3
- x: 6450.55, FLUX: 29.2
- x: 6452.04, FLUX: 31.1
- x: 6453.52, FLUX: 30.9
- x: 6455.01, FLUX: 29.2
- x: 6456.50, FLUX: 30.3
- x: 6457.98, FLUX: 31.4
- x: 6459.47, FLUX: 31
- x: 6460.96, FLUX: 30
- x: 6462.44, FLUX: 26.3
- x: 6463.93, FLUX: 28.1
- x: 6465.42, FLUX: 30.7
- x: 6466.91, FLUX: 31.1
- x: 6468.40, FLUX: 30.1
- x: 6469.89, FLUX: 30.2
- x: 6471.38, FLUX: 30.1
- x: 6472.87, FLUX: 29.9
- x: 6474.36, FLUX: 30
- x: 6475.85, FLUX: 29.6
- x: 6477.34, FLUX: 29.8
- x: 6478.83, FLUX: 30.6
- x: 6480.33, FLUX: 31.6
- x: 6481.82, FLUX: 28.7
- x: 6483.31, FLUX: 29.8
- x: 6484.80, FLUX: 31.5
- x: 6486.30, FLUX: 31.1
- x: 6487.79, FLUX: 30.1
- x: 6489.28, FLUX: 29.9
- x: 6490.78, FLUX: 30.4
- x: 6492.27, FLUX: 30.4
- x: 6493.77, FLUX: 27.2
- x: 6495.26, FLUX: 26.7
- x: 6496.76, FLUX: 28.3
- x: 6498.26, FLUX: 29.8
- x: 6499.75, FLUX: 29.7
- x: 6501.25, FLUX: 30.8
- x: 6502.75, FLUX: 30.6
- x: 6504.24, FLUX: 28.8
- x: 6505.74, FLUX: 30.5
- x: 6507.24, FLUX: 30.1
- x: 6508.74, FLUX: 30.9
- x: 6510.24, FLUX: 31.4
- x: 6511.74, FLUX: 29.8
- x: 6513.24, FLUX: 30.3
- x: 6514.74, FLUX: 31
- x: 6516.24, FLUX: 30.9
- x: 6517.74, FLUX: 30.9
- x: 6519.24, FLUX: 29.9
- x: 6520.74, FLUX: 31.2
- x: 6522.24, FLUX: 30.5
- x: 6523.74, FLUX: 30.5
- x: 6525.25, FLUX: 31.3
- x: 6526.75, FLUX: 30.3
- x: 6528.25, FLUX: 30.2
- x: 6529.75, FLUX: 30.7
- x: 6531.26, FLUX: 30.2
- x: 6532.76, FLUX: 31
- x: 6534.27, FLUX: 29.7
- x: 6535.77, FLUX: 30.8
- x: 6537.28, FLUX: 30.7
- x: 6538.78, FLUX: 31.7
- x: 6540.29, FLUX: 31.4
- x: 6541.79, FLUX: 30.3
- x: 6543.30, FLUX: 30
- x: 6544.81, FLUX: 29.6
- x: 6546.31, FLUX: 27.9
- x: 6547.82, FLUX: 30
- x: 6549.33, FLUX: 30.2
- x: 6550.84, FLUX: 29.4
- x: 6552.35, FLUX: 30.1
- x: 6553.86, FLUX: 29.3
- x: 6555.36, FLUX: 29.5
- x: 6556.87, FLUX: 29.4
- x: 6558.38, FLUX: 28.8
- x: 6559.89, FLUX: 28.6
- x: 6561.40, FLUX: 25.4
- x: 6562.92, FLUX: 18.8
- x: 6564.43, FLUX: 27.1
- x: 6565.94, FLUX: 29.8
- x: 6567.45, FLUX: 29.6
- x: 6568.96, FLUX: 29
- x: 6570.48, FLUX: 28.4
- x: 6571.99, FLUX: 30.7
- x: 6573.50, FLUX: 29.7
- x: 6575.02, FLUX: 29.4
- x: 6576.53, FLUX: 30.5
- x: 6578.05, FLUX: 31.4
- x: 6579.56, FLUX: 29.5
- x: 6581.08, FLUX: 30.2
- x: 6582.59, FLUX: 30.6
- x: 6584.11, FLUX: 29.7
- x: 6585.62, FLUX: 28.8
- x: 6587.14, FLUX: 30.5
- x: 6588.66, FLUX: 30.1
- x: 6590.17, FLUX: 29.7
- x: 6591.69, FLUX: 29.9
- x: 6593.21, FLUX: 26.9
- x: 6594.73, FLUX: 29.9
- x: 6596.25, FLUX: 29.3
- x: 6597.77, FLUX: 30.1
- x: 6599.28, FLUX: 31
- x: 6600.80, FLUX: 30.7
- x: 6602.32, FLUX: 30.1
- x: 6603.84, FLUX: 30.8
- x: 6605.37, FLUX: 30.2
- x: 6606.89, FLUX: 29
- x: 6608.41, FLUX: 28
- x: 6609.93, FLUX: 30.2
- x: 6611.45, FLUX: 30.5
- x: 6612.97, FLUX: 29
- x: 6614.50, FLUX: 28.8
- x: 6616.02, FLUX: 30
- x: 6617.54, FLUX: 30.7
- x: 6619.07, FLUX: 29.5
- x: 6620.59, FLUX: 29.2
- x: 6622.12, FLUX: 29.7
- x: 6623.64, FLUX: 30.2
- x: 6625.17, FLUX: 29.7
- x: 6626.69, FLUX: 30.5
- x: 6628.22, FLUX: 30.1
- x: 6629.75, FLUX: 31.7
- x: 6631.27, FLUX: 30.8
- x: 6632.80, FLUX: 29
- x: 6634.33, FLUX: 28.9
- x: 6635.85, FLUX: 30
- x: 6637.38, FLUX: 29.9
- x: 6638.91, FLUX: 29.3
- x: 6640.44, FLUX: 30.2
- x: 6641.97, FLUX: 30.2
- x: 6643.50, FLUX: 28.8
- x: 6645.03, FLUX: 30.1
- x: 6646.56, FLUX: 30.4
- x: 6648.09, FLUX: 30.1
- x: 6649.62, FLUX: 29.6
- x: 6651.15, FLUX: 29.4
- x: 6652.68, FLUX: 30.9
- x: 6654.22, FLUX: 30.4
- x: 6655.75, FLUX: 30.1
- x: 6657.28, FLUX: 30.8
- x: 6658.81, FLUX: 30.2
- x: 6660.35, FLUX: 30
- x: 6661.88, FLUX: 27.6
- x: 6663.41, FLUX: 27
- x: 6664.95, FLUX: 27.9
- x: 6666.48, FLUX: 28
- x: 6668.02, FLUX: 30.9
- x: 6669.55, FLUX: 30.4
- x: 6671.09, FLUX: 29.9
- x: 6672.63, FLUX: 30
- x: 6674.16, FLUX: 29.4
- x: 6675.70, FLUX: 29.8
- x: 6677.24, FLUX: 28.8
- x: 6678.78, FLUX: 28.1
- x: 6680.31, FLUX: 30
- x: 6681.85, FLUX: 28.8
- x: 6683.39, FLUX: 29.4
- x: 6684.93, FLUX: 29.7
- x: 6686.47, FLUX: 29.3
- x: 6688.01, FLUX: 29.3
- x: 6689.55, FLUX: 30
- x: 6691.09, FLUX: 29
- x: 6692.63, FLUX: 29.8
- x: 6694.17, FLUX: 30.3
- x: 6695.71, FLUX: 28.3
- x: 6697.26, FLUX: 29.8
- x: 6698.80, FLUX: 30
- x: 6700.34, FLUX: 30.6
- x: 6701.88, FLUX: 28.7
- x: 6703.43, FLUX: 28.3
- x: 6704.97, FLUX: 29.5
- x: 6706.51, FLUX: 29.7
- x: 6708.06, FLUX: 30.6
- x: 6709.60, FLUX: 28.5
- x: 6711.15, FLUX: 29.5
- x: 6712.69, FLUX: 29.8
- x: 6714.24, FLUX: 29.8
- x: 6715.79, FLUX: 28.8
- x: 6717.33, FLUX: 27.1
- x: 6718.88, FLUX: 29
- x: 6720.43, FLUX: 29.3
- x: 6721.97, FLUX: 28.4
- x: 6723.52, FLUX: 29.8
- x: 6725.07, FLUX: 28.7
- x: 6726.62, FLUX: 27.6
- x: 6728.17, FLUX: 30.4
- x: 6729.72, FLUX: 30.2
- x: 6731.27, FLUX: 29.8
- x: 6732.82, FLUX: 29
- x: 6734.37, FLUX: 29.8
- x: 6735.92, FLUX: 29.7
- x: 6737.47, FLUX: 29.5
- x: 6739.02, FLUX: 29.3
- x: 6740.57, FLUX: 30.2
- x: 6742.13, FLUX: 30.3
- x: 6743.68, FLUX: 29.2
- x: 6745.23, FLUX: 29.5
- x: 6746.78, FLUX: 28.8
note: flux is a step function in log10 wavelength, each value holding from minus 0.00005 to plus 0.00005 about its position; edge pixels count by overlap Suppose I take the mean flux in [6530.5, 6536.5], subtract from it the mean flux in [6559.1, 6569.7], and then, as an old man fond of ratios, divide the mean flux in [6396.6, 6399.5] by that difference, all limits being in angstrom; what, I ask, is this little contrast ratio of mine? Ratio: 9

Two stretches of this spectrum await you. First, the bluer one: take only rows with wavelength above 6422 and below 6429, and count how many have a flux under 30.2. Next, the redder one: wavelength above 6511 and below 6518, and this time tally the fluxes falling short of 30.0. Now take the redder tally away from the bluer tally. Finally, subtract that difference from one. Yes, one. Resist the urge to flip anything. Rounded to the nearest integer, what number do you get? 1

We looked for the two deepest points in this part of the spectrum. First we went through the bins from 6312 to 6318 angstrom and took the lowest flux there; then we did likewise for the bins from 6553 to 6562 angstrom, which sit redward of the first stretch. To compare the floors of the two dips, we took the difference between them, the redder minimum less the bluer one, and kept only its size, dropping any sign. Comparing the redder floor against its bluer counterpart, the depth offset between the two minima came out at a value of 3.6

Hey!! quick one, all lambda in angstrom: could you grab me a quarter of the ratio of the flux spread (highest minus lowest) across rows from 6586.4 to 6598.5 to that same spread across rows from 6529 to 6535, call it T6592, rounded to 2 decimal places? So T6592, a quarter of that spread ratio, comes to 0.69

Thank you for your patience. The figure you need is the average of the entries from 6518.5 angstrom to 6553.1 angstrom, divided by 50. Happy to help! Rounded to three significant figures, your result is 0.607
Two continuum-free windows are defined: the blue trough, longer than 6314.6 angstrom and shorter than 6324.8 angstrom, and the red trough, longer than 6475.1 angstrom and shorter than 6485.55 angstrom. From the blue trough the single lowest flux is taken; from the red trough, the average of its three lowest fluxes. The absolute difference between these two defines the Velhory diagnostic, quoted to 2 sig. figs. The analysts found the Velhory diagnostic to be 1.4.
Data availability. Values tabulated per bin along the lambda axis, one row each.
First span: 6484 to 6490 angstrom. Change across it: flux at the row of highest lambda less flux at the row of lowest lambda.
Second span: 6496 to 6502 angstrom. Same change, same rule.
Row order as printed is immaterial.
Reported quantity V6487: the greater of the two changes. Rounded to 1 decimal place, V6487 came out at 2.5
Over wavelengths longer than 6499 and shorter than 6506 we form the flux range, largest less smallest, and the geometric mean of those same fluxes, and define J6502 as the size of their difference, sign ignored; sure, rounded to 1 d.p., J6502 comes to 28.1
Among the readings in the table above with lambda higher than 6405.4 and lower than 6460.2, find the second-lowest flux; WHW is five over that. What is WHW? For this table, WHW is 0.178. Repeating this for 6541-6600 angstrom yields 0.197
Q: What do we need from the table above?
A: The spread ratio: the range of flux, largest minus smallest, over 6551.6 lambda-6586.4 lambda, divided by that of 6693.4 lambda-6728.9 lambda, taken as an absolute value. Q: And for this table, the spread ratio 3.60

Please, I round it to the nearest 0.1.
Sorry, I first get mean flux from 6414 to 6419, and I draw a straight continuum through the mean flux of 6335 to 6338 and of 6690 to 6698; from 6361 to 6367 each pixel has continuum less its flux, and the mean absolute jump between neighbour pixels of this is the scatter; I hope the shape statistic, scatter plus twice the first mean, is 63.6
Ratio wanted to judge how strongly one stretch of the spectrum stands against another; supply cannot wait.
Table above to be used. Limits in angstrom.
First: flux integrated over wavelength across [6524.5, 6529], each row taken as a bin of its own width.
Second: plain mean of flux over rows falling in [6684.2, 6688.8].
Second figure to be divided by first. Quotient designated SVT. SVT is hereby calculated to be 0.213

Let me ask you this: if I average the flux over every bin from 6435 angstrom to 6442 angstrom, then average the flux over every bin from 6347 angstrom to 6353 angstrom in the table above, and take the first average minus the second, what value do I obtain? -1.9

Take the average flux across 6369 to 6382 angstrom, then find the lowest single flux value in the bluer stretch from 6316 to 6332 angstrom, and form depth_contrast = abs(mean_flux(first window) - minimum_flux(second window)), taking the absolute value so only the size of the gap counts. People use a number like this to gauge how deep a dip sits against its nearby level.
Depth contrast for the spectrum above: 3.0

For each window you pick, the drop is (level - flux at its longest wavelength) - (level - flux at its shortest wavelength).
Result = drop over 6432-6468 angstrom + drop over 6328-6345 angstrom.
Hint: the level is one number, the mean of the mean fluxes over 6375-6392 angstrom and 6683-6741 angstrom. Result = 1.4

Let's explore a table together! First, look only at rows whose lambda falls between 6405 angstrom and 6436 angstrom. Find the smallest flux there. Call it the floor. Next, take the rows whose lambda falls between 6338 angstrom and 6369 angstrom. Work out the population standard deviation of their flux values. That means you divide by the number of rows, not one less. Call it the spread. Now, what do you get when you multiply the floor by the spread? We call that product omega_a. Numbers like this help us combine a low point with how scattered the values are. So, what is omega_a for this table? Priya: 21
